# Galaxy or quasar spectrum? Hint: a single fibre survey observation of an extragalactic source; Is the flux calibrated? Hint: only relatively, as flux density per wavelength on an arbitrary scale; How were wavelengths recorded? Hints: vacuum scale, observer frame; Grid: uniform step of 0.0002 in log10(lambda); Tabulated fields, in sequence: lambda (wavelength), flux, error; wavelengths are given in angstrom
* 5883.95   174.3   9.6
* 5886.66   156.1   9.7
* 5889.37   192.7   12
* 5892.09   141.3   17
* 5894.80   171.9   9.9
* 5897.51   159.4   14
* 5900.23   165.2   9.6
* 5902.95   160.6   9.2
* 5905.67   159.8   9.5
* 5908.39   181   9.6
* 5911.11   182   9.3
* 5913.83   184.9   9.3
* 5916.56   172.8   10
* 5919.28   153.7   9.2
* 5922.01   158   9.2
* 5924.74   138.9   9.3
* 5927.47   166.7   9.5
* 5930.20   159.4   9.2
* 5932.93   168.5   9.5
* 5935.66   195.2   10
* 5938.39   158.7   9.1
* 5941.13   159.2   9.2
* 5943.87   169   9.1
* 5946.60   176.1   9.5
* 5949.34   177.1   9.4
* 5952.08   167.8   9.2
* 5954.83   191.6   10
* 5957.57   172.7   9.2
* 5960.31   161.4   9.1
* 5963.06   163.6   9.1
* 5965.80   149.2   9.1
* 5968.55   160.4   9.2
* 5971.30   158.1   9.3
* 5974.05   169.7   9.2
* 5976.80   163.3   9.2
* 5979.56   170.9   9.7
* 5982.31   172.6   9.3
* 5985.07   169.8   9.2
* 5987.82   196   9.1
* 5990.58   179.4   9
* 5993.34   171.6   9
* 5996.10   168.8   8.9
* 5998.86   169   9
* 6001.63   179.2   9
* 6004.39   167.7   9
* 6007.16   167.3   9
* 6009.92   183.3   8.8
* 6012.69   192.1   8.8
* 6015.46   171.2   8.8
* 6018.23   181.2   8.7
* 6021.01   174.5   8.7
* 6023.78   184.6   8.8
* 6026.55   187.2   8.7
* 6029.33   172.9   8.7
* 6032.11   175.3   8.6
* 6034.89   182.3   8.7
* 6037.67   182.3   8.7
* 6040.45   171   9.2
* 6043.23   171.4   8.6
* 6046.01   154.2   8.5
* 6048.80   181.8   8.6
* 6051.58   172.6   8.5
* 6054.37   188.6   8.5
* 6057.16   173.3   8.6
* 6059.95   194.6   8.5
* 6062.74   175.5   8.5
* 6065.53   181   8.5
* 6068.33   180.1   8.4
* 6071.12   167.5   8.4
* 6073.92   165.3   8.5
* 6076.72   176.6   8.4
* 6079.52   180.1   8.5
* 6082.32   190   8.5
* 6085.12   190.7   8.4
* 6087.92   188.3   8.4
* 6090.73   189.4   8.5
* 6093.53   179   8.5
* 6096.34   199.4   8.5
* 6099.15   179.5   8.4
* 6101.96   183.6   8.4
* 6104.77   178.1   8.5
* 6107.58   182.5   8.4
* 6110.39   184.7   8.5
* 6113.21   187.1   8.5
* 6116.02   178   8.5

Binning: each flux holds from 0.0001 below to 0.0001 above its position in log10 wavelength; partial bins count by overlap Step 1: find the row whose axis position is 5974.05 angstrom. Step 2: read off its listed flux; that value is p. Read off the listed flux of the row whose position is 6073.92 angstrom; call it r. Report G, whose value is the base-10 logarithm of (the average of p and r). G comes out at 2.22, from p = 169.7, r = 165.3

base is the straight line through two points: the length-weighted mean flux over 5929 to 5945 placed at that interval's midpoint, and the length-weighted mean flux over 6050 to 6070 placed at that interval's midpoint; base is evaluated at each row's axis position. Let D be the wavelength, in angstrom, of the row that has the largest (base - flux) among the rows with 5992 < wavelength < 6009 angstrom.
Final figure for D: 6007.16 angstrom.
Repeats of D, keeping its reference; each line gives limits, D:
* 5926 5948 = 5938.39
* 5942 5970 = 5965.80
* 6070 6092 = 6073.92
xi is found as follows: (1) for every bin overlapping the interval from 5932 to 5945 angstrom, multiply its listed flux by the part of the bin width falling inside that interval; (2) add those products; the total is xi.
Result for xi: 2212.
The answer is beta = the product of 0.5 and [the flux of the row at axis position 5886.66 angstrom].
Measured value 78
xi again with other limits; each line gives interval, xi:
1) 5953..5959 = 1085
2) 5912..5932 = 3253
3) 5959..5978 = 3055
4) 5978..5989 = 1944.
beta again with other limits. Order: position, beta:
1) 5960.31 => 81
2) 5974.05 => 85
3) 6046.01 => 77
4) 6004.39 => 84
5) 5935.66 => 98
